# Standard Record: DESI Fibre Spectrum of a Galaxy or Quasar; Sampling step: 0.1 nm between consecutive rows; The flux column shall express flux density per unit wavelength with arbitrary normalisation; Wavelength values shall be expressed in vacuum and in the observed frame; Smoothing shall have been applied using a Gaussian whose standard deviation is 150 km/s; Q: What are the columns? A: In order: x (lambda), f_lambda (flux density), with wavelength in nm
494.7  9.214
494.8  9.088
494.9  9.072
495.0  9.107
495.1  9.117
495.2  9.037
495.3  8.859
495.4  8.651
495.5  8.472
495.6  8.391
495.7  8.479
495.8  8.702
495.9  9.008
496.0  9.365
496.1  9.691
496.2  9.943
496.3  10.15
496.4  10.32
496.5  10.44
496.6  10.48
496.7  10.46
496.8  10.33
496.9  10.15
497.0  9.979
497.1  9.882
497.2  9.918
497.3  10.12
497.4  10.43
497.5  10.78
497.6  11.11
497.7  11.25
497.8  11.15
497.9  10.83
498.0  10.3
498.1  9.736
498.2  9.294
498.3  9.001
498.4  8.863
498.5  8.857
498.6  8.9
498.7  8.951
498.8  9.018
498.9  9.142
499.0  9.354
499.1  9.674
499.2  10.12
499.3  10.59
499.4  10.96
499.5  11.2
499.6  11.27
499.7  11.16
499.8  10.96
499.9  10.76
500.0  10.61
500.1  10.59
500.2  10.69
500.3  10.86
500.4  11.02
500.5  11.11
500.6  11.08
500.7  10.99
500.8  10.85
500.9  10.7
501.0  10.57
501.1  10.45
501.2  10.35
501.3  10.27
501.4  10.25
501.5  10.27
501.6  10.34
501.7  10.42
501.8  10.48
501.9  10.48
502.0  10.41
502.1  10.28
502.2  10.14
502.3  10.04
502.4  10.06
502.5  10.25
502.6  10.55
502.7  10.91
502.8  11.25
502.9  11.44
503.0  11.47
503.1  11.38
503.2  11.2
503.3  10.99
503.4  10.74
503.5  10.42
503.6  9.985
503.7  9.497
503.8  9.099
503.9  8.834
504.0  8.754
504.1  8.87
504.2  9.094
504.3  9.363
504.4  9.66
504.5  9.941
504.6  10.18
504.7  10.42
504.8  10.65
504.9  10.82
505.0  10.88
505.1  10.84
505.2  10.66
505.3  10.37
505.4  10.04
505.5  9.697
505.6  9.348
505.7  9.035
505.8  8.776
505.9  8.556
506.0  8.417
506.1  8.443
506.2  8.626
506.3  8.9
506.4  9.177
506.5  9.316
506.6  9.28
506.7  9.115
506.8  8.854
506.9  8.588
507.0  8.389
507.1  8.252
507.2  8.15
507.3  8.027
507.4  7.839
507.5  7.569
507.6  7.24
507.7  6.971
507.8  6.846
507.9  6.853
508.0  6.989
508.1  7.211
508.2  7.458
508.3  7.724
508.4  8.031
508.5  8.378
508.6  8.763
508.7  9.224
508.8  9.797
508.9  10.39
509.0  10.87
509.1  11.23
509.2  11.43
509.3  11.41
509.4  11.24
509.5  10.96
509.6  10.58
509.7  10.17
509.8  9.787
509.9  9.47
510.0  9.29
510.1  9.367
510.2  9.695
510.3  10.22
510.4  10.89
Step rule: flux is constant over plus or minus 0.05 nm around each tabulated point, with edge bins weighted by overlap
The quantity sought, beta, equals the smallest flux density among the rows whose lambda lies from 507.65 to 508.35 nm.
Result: 6.846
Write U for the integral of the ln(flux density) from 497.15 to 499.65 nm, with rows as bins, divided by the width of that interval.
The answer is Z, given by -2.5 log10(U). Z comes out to -0.905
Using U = 2.30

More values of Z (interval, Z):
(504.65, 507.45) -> -0.867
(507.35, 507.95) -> -0.739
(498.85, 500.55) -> -0.931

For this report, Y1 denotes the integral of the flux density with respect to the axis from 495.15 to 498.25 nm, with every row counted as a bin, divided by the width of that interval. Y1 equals 9.9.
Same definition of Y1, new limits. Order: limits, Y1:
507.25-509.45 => 8.7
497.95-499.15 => 9.3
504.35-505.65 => 10.3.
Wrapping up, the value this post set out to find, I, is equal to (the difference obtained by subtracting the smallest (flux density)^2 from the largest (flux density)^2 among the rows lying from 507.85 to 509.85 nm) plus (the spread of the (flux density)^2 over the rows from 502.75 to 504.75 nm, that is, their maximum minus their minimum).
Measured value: 139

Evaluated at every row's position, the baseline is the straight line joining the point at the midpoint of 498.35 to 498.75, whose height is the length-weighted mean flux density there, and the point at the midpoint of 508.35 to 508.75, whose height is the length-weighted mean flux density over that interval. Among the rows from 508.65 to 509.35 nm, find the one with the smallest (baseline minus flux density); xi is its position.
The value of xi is 509.2 nm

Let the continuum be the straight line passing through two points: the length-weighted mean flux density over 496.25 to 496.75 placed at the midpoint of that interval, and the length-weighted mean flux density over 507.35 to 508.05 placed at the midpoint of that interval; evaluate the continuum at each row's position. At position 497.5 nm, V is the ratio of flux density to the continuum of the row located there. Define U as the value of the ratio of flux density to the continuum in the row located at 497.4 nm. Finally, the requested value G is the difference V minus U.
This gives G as 0.04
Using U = 1.03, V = 1.07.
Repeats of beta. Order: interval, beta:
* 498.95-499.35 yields 9.354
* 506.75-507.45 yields 7.839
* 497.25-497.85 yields 10.12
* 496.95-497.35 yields 9.882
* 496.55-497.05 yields 9.979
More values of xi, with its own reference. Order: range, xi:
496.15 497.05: 496.6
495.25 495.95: 495.9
